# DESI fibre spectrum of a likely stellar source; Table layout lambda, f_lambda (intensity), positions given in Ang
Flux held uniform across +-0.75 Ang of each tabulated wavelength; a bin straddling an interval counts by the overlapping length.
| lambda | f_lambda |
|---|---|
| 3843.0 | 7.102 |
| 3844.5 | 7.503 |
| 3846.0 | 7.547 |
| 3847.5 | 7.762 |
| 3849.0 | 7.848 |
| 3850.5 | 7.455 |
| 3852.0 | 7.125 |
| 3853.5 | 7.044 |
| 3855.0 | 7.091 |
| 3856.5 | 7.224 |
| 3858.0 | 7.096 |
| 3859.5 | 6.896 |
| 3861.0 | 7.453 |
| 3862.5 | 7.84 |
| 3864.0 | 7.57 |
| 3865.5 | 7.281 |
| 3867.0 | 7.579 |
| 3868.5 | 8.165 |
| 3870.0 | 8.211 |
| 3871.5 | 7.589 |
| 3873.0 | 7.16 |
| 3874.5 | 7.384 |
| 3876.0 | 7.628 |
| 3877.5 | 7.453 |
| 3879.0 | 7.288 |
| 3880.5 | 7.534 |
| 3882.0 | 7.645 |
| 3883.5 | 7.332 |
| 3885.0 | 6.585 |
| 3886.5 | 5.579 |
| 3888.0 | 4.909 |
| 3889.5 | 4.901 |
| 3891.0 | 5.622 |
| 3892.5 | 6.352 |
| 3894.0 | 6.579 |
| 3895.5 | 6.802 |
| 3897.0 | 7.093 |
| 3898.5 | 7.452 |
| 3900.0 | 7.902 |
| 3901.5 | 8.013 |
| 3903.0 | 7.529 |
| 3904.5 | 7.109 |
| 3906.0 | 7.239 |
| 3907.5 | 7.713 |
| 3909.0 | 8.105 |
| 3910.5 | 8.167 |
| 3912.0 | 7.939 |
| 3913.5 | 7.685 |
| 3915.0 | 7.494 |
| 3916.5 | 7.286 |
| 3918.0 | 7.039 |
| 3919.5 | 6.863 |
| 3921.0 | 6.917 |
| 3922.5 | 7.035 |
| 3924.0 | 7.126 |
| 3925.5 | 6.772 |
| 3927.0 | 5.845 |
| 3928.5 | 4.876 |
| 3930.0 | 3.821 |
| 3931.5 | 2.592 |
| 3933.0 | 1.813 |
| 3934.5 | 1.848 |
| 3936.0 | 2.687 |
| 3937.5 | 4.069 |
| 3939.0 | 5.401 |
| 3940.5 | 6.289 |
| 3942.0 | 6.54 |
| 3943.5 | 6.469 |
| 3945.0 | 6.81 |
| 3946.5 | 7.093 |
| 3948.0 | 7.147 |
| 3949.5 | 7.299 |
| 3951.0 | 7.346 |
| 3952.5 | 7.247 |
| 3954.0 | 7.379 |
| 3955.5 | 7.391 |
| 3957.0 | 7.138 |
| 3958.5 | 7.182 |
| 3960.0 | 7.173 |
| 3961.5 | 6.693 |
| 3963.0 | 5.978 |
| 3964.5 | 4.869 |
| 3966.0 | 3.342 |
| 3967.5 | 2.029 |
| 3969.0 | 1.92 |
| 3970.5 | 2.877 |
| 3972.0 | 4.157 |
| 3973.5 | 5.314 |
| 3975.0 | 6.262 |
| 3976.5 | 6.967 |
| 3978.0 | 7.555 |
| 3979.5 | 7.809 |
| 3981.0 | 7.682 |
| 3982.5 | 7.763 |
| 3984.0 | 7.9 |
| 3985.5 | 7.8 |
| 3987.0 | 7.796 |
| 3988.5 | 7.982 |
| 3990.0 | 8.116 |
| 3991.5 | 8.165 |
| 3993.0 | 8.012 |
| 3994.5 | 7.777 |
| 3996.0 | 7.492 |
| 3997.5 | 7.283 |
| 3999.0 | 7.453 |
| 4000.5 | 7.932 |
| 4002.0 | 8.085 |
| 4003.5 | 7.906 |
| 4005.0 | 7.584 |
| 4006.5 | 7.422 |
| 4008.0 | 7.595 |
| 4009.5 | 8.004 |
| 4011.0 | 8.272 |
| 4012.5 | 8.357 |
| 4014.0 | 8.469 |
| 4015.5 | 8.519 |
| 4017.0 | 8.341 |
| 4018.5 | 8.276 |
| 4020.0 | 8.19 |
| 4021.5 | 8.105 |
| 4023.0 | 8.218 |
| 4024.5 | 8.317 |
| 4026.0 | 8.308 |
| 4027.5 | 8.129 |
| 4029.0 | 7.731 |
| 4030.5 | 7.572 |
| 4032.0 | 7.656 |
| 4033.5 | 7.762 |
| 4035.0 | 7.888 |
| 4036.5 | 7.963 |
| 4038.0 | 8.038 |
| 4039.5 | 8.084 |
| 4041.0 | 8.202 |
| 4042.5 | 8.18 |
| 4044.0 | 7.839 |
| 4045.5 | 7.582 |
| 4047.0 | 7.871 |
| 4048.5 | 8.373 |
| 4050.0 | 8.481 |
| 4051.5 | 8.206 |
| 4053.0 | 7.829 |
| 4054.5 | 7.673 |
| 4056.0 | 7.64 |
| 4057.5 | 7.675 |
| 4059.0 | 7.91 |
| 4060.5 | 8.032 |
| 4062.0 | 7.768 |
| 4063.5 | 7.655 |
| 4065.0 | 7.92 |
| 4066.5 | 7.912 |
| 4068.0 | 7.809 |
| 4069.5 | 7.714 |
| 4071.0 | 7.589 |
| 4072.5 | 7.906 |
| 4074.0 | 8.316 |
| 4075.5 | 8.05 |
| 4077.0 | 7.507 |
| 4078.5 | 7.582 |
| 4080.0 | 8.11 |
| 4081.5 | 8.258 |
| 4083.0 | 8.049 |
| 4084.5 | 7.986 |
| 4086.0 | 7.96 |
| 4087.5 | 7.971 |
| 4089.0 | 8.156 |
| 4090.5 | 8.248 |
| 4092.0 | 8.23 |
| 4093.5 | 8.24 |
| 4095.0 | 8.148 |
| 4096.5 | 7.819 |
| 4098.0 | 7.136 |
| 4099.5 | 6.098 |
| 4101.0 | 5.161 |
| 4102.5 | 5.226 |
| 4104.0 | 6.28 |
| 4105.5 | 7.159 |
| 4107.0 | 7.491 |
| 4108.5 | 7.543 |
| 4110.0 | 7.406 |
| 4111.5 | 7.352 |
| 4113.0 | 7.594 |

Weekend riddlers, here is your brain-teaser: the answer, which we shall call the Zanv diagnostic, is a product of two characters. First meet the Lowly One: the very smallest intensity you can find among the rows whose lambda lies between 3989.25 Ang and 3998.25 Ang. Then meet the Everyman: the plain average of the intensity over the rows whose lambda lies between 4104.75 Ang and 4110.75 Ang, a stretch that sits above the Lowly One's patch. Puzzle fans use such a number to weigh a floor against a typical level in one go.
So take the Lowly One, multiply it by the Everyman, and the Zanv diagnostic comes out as 54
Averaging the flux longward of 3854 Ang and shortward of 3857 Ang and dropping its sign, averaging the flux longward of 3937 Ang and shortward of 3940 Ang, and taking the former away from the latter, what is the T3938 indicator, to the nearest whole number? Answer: -2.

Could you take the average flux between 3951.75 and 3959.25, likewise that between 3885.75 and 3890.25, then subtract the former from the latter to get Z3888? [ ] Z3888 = -2.1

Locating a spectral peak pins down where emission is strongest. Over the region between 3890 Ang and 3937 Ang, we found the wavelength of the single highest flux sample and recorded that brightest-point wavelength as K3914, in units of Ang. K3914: 3910.5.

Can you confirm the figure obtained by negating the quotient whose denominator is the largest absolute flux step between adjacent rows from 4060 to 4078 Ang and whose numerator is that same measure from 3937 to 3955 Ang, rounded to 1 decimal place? -2.5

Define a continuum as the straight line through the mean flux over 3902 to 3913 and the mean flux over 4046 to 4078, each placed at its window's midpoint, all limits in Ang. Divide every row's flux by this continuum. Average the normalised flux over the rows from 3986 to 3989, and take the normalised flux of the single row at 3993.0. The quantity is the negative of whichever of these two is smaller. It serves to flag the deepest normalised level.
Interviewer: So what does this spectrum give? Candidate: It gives -1.0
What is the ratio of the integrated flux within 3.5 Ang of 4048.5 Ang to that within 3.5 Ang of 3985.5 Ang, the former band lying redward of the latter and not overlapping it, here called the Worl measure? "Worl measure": 1.03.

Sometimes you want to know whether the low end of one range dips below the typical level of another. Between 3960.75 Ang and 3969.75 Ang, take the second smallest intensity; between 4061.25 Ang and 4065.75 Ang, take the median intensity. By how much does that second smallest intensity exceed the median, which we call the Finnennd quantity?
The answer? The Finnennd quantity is -5.7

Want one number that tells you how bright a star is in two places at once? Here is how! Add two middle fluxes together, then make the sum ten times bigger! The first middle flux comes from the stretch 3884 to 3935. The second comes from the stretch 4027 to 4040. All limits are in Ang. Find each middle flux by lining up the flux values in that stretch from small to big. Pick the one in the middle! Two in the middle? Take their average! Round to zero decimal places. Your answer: 149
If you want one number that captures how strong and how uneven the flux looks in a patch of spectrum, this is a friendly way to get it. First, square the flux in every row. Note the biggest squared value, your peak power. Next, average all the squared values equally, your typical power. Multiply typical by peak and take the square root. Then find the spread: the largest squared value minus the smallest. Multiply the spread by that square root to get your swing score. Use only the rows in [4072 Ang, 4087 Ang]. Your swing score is 849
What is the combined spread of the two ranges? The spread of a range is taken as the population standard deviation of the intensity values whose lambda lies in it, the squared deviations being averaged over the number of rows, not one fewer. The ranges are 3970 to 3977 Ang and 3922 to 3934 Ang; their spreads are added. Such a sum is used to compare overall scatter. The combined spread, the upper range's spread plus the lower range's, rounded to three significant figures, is 3.40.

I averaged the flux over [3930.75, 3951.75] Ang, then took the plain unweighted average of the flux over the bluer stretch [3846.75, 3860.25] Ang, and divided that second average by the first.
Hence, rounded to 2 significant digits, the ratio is 1.4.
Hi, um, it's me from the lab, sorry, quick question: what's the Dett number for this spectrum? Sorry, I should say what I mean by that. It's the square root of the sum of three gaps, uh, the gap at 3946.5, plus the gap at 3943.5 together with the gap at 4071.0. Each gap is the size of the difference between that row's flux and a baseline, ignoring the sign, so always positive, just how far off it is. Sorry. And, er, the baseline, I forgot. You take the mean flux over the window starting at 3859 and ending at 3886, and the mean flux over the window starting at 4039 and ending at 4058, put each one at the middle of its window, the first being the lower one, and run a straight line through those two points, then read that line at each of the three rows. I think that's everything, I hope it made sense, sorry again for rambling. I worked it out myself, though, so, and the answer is 1.5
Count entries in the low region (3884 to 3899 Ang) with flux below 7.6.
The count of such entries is 10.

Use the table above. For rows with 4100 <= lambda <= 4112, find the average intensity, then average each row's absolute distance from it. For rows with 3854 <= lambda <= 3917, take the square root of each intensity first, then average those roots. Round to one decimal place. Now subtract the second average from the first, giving -1.8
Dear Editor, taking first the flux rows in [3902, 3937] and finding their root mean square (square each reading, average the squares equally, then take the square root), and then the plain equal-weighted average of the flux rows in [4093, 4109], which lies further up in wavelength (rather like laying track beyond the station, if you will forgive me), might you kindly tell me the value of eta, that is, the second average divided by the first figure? 1.07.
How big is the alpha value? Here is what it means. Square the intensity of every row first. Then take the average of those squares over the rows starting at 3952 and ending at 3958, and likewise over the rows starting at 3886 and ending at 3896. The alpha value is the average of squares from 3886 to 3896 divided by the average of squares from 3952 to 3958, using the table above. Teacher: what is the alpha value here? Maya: 0.6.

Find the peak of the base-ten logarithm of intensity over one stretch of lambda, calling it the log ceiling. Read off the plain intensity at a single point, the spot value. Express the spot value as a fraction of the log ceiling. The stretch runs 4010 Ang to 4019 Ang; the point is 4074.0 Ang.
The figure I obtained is 8.9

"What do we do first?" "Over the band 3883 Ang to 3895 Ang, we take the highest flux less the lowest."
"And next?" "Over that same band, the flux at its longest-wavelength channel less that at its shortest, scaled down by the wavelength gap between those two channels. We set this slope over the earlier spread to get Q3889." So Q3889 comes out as -0.029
